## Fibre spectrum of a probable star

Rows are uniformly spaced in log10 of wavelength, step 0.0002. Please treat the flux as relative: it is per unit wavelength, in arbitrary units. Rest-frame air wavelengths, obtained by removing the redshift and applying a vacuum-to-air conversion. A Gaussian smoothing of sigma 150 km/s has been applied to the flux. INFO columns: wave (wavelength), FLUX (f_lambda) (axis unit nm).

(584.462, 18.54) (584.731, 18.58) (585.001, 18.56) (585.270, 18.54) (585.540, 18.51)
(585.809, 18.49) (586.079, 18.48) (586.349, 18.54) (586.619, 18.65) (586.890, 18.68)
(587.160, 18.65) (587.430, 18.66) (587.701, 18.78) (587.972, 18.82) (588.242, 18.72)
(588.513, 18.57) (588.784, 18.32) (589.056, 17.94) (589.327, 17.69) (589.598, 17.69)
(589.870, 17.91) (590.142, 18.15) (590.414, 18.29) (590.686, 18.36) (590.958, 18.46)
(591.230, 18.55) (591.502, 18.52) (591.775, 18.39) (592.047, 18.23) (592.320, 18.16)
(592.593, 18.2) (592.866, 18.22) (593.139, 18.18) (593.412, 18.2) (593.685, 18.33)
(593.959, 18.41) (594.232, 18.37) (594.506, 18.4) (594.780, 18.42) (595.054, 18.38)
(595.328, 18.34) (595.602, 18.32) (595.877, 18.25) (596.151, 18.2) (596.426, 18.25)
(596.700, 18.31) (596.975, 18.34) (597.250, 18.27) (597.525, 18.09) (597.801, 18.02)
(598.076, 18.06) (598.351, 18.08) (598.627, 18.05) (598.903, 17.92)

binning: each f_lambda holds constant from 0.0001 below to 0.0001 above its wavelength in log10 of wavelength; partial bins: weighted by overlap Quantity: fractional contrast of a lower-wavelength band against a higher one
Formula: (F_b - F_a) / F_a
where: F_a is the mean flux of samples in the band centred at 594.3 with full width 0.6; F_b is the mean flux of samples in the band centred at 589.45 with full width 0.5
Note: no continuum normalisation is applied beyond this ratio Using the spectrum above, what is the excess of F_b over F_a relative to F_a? -0.038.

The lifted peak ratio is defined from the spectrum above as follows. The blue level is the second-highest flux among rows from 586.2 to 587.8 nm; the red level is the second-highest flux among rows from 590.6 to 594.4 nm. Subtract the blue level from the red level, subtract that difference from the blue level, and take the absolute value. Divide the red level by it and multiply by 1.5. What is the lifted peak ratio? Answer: 1.47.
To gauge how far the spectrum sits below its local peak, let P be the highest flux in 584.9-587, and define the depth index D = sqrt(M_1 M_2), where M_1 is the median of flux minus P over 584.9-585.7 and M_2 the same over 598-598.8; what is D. 0.29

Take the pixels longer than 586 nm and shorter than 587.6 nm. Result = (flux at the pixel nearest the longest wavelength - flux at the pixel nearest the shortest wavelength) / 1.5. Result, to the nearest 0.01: 0.12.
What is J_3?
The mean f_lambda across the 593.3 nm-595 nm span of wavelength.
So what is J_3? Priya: 18.36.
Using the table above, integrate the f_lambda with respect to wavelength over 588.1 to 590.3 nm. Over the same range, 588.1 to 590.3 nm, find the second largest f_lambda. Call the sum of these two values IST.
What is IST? 58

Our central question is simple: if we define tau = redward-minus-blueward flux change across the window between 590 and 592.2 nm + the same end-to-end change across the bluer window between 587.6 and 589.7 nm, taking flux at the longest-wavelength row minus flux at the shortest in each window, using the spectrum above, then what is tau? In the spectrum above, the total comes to -1.0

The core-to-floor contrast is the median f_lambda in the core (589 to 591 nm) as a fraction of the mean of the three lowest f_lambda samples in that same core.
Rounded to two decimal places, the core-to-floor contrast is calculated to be 1.02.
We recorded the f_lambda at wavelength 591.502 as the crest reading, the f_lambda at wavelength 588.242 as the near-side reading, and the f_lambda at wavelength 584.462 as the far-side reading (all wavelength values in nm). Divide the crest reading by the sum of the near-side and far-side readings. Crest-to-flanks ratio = 0.497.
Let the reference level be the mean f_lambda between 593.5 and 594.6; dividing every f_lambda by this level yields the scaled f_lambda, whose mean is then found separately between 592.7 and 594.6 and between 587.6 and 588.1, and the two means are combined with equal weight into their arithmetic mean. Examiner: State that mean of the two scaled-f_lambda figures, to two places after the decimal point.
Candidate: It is 1.01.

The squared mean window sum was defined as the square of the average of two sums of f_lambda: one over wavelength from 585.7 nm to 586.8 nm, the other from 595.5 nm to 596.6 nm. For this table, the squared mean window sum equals 5415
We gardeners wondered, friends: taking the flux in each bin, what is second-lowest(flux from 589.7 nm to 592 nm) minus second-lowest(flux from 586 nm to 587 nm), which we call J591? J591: -0.39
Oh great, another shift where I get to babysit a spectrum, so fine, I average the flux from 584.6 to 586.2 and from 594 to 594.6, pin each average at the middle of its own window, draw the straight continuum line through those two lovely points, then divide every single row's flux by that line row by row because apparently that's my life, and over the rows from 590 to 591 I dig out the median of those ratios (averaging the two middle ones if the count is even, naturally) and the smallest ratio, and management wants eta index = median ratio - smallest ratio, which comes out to 0.0098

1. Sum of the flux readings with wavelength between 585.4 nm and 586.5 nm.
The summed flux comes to 74.0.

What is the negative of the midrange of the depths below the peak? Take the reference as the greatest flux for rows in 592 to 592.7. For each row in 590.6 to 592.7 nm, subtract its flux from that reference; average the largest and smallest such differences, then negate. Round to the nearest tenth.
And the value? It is 0.1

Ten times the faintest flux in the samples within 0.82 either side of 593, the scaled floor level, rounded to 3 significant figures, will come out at 182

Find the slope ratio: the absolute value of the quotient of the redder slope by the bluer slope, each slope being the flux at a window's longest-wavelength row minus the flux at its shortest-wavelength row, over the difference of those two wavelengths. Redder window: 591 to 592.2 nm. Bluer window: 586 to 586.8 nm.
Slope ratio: 1.2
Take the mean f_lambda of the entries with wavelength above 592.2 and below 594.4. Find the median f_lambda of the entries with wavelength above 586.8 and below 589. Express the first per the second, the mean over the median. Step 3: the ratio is 0.98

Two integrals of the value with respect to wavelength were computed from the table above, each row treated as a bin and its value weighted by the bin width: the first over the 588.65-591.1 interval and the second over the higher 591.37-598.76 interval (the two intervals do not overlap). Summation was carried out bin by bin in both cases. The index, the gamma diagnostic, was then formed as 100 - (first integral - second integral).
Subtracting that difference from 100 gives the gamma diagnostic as 191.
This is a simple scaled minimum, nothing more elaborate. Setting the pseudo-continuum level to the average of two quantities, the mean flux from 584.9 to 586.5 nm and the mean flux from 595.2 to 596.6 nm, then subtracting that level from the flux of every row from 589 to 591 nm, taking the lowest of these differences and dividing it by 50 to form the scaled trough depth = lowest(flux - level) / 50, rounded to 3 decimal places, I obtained -0.014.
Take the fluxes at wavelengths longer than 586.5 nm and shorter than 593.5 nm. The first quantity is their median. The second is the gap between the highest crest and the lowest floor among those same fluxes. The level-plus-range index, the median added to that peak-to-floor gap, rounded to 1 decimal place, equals 19.5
